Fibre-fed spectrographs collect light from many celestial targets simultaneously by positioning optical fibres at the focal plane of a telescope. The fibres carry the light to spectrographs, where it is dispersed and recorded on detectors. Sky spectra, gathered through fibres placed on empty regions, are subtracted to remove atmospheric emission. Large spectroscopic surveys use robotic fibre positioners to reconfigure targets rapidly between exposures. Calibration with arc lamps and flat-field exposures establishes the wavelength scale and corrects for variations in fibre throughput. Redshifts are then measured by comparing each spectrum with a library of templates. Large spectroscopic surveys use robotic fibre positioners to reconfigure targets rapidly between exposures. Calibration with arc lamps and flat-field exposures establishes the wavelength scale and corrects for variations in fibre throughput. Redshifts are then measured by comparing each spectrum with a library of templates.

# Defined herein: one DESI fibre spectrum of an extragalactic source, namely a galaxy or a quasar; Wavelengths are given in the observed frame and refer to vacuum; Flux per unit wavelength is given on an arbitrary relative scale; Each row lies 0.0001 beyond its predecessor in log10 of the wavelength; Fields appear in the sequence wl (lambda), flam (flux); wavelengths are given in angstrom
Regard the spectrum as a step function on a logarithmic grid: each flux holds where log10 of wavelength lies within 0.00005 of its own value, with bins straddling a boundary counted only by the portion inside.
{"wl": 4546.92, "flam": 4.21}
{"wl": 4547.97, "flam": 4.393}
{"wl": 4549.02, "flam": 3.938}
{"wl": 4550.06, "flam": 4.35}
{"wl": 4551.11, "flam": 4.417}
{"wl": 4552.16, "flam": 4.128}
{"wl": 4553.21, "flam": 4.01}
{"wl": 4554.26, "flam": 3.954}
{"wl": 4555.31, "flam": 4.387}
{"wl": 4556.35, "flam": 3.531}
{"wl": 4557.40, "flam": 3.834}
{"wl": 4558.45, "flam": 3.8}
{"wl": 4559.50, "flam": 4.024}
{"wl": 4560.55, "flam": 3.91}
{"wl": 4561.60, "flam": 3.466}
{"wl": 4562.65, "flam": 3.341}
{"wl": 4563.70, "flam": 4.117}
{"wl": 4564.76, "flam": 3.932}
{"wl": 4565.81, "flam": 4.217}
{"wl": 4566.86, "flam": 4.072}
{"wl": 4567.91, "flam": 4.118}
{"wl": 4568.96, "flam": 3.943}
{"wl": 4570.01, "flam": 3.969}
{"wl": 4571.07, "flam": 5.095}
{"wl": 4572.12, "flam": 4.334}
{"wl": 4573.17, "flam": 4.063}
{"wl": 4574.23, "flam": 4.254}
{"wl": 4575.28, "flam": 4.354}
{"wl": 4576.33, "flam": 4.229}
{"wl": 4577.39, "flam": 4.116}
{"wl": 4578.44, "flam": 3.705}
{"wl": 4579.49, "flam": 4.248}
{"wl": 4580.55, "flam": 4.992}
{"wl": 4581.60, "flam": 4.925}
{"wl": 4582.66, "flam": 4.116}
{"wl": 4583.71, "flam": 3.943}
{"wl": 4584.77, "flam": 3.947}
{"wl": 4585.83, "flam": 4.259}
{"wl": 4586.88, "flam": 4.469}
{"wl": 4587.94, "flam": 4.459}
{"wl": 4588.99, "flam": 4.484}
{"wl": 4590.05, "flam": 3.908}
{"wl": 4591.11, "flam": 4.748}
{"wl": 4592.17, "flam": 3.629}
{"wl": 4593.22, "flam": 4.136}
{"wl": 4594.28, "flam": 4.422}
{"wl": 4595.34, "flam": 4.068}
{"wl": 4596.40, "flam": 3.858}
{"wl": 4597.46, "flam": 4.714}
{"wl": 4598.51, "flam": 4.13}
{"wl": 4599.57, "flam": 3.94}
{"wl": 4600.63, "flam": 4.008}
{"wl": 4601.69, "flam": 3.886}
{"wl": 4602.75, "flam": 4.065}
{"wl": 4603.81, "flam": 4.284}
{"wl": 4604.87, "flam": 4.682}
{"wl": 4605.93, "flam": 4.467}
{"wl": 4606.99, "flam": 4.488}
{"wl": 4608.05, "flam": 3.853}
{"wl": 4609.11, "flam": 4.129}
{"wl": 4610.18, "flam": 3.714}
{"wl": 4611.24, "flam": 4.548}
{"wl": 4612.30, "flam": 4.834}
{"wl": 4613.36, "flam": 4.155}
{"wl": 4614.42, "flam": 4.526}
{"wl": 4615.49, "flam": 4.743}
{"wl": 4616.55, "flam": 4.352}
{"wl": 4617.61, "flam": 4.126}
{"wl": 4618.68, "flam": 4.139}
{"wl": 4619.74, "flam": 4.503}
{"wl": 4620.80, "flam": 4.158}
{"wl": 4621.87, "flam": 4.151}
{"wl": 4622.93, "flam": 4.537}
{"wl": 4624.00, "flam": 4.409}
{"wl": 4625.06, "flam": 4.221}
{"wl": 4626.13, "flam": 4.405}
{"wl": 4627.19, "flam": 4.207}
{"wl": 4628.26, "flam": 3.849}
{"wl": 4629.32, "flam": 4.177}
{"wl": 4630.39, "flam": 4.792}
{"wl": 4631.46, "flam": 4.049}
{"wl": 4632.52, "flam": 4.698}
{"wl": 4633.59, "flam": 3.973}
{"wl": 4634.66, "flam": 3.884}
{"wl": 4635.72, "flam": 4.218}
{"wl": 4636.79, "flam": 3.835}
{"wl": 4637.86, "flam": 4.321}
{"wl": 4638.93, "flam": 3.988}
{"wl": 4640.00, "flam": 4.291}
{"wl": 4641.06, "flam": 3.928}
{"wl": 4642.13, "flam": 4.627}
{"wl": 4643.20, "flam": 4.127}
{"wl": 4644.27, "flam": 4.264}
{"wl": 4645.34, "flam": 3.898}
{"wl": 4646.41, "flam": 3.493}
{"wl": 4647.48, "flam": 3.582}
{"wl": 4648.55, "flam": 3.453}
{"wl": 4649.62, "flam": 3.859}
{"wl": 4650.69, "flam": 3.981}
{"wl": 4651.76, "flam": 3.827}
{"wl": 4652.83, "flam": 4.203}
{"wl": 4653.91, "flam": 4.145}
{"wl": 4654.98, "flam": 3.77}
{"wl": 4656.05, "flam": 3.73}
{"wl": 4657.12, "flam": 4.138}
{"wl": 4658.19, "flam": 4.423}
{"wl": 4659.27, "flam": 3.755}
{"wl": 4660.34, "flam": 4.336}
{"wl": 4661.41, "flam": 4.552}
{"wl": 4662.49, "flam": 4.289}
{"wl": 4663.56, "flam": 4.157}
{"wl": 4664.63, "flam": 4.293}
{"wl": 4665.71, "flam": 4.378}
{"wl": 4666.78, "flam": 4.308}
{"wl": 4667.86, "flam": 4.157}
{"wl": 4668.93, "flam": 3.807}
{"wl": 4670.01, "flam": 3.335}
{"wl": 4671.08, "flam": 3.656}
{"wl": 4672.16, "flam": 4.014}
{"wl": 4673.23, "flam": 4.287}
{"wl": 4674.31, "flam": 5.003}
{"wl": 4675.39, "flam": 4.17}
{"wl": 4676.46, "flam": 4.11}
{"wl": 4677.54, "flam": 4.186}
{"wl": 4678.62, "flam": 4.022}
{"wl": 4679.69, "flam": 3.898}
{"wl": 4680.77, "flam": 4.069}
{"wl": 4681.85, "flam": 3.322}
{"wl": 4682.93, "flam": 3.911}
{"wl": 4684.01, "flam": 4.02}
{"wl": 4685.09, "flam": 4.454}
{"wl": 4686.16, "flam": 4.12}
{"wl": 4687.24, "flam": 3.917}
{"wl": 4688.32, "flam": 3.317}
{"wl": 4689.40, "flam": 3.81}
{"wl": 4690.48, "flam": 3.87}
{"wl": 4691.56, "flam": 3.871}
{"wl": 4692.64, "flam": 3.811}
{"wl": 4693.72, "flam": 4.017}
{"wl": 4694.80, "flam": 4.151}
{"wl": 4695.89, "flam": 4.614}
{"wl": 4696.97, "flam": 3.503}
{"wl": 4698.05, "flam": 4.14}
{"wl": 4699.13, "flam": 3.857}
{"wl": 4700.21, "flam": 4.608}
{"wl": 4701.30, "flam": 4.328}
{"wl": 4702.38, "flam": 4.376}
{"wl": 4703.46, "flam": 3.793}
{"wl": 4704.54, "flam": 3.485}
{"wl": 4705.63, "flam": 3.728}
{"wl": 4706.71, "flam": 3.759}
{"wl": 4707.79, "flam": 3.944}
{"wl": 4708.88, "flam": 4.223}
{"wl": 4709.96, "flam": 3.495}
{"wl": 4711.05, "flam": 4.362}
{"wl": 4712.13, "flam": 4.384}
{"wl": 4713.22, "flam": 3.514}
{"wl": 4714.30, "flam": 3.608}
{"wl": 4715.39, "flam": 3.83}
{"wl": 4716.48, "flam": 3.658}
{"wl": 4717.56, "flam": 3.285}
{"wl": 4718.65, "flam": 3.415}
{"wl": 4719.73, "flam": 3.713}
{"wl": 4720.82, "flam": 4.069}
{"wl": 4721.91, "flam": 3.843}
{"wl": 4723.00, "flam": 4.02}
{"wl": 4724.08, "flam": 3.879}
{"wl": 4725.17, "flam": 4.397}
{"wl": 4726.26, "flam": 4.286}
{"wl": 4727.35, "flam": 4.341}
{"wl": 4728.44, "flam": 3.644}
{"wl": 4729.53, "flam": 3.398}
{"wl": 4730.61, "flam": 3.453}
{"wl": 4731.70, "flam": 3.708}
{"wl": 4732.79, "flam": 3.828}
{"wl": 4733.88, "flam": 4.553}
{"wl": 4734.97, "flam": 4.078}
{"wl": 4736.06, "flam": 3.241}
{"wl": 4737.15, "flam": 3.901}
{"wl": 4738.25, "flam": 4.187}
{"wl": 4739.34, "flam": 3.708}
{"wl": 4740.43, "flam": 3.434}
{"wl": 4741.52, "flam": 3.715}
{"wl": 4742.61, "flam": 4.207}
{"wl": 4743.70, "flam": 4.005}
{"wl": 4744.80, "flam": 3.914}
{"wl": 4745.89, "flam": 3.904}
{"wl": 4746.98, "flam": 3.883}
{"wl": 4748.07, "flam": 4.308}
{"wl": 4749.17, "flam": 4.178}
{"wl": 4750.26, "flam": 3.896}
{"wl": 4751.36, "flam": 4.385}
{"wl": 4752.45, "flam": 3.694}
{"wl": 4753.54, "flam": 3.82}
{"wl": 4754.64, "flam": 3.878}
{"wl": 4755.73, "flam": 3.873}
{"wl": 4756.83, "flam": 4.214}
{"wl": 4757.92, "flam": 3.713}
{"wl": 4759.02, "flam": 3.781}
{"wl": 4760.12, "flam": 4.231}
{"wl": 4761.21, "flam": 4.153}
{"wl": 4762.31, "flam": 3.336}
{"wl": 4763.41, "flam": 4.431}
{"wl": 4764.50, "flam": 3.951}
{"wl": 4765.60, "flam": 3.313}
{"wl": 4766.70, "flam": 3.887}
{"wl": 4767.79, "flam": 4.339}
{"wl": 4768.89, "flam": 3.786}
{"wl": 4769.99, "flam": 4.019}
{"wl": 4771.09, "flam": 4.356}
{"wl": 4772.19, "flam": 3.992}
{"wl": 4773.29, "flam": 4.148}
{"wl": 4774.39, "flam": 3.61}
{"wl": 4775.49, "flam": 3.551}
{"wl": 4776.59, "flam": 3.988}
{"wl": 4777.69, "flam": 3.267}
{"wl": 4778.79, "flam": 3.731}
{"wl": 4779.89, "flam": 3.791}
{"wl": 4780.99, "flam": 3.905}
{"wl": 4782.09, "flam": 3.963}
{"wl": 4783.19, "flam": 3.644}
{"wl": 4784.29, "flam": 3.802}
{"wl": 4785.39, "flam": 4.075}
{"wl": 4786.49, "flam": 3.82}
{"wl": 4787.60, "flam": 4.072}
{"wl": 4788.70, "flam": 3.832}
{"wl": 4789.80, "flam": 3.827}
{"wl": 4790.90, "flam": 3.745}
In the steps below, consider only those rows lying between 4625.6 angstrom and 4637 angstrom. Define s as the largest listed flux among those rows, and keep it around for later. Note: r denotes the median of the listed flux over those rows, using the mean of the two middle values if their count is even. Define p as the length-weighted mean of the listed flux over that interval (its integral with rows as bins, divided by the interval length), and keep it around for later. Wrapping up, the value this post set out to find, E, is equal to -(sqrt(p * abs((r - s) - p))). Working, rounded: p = 4.20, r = 4.18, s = 4.792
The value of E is -4.5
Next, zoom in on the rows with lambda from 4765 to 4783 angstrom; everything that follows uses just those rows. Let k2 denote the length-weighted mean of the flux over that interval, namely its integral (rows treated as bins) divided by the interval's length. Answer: 3.8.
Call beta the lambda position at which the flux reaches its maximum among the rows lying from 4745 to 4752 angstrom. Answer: 4751.36 angstrom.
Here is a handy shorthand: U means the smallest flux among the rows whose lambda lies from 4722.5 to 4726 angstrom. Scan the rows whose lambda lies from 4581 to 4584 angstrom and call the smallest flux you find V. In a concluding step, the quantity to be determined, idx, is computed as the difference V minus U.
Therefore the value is 0.1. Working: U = 3.879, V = 3.943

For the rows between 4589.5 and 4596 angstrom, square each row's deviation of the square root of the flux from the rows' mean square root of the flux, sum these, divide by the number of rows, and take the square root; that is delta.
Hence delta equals 0.09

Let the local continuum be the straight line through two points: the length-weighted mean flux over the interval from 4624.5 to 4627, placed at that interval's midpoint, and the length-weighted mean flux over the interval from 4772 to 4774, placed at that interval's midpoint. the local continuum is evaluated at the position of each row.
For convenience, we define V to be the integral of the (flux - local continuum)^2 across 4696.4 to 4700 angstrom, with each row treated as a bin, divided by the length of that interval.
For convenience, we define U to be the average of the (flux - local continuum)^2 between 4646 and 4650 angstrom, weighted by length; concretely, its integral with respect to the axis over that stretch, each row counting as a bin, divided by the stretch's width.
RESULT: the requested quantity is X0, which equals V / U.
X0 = 0.39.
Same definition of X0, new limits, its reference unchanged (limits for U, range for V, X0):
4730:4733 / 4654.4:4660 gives 0.60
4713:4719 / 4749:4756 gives 0.17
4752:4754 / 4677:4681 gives 0.37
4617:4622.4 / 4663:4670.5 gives 4.52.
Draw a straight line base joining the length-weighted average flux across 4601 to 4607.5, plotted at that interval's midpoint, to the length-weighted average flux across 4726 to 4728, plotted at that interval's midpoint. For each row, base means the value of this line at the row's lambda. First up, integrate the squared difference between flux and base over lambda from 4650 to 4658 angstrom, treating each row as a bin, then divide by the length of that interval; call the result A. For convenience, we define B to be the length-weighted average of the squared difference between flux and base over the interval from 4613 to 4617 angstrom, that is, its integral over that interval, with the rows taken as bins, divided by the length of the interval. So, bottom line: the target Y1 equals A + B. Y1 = 0.20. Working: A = 0.13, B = 0.07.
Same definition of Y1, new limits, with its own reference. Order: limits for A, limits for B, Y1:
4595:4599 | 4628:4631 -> 0.26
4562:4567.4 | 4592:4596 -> 0.36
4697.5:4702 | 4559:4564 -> 0.48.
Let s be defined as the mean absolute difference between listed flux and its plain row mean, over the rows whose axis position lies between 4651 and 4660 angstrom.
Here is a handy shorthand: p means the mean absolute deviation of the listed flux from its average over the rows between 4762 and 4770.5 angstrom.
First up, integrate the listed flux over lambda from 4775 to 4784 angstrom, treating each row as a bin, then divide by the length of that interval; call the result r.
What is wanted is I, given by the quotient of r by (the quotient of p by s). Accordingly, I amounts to 2.8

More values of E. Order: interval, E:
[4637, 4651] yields -4.3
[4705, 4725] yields -4.1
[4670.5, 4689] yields -4.5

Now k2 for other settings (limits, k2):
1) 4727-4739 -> 3.8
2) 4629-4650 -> 4.1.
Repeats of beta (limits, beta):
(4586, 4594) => 4591.11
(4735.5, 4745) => 4742.61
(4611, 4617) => 4612.30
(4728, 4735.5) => 4733.88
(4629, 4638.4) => 4630.39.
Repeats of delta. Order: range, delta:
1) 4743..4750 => 0.04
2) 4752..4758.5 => 0.04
